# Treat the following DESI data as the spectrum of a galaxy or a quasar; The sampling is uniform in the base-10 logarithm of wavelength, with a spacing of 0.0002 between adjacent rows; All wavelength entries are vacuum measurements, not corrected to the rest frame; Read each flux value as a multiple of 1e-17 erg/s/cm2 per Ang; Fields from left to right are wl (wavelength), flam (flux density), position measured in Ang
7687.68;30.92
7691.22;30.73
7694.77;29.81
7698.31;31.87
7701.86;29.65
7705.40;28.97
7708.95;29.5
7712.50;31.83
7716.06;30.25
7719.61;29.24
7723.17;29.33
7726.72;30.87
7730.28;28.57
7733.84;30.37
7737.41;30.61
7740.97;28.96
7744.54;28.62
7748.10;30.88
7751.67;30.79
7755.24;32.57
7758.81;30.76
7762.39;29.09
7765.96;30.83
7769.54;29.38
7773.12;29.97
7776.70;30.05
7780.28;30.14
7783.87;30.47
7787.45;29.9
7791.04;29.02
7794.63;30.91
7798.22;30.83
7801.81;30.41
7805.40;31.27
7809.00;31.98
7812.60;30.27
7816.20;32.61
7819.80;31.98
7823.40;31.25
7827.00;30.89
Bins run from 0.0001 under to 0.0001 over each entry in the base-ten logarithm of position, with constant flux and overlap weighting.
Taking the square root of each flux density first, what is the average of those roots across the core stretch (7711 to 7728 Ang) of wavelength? 5.50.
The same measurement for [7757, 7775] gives 5.48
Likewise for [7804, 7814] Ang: 5.58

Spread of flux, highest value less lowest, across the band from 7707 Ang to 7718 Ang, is 2.3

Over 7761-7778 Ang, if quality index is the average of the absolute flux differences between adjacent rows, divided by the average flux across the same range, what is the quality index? 0.032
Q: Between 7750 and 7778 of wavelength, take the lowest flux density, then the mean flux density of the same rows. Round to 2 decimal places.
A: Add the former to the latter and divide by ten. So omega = 5.95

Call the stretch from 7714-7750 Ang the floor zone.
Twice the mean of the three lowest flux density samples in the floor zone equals 57.4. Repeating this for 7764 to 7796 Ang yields 58.9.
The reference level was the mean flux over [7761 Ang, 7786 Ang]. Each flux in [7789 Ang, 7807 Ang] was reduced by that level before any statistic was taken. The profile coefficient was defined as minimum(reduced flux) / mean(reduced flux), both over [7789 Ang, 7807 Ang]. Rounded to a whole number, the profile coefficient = -2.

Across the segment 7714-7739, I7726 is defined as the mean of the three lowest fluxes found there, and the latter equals 29.0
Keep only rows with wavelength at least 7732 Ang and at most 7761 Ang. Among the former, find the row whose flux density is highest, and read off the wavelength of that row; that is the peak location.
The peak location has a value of 7755.24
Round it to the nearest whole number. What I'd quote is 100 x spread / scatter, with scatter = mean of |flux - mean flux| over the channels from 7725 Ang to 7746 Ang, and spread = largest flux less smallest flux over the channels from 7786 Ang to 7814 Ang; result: 312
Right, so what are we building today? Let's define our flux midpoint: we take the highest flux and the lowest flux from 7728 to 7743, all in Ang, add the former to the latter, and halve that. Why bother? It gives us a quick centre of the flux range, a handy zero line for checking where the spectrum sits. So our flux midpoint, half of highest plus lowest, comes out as 29.59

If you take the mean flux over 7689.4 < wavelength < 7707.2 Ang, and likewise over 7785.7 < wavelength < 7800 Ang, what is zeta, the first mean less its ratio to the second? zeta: 29.2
